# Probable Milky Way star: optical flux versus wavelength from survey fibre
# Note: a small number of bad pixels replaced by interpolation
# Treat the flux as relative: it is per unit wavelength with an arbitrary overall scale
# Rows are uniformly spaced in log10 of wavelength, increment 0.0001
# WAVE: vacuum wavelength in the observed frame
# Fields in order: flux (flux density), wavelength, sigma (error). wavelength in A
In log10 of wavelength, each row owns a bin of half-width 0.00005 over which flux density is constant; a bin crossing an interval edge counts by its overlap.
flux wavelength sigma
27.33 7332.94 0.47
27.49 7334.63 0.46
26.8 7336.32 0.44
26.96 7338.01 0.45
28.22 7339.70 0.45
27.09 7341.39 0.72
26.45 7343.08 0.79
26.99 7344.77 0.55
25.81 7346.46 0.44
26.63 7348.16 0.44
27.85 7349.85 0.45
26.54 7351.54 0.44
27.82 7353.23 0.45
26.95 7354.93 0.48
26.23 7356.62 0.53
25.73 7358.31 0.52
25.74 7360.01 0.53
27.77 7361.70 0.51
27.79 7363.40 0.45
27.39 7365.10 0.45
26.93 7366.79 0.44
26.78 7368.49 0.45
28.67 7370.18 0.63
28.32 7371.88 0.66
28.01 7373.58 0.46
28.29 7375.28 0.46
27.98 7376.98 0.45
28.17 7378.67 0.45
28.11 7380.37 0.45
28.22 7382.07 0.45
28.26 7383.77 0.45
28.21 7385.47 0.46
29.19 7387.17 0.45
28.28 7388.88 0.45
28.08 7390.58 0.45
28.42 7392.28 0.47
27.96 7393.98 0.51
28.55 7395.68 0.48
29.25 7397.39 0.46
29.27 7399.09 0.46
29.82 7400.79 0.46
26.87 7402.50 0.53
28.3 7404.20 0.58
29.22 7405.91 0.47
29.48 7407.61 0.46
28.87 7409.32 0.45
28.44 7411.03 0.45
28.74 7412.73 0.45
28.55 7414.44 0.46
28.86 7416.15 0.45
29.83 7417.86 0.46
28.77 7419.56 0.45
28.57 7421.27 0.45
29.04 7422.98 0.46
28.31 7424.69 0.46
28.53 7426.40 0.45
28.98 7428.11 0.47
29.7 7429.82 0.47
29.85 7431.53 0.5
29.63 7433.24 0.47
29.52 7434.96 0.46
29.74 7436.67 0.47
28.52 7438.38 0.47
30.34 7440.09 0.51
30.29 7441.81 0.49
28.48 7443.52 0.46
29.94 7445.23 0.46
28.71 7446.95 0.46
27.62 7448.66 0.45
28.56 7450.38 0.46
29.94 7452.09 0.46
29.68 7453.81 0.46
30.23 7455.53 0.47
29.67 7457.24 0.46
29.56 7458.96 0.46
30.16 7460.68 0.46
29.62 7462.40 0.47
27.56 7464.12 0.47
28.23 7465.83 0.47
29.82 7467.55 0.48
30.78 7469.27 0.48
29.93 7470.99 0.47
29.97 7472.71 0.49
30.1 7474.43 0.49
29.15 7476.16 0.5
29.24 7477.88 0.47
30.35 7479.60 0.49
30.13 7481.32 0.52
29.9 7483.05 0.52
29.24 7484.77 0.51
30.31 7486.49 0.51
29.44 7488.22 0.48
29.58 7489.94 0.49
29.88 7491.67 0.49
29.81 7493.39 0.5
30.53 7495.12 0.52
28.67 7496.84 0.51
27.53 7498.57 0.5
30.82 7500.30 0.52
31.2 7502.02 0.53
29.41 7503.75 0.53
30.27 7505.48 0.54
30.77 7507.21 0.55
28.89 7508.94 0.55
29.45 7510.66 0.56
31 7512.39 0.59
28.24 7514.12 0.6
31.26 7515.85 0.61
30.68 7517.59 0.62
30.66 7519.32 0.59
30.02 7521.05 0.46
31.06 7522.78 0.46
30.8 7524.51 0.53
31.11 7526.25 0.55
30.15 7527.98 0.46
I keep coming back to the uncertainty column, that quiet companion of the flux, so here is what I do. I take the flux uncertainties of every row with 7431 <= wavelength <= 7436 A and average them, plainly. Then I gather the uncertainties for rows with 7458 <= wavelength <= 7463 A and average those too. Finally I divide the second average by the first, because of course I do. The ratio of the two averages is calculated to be 0.97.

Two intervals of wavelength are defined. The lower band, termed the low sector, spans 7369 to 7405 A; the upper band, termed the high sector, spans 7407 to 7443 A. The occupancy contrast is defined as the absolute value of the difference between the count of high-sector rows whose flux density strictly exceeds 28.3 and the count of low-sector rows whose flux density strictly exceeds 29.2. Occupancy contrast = 18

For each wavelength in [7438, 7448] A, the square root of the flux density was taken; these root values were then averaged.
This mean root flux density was 5.42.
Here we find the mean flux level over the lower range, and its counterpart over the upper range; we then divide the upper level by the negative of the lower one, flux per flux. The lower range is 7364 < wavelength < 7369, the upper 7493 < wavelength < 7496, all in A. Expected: -1.12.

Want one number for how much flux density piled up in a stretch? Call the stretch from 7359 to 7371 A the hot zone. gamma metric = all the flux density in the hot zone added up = 191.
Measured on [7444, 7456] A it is 205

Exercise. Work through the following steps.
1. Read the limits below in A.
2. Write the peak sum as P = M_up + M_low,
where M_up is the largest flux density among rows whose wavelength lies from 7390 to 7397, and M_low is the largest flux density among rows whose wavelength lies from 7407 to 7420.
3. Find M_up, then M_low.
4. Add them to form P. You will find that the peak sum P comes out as 58.4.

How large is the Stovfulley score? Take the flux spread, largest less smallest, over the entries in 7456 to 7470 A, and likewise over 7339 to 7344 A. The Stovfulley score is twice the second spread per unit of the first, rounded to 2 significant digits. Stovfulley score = 1.1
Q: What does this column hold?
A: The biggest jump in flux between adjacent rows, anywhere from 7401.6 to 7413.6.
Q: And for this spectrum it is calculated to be 1.4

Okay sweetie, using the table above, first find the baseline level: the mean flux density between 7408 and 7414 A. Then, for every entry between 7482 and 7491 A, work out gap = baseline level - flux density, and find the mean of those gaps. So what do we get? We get -1.0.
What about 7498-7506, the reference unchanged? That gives -1.2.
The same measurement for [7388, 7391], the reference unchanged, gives 0.5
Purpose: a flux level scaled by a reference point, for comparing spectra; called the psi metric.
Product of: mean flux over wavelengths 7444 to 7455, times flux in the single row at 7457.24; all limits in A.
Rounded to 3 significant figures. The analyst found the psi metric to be 863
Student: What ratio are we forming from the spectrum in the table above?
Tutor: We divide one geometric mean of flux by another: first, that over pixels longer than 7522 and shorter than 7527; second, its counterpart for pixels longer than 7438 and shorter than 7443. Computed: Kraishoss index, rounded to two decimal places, 1.04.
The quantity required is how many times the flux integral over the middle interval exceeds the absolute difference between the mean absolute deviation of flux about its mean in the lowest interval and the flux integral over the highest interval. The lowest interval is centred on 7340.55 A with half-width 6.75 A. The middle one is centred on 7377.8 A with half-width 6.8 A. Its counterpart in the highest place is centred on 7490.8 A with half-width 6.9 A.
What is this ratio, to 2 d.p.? 0.94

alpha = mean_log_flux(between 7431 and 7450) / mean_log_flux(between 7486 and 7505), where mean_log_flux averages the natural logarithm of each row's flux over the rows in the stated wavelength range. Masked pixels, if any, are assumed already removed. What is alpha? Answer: 0.996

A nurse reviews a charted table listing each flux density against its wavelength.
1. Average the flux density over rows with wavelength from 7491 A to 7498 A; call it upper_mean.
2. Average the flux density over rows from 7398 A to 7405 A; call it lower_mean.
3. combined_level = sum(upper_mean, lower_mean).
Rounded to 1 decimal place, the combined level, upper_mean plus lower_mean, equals 58.3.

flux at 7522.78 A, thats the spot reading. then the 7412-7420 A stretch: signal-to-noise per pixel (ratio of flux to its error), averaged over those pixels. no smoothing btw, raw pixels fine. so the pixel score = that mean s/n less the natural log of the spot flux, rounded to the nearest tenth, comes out 60.3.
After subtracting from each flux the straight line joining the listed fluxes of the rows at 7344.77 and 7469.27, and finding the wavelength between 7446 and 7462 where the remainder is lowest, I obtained 7448.66 A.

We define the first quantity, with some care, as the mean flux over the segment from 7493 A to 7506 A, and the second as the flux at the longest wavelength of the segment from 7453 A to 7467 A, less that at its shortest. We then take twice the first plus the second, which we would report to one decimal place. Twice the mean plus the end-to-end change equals 58.1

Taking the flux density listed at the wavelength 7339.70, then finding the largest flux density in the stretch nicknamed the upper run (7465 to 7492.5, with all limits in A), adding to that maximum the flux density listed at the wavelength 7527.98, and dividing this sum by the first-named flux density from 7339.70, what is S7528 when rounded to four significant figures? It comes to 2.159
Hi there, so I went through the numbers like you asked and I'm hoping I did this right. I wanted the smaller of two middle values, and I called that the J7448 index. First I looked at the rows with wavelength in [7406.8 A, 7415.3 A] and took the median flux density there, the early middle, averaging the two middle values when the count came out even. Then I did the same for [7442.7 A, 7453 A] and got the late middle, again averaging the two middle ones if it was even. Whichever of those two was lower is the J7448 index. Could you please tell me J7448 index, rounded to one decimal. 28.6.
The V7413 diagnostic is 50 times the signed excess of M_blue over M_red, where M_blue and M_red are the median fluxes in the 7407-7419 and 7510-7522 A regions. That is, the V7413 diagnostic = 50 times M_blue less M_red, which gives -90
